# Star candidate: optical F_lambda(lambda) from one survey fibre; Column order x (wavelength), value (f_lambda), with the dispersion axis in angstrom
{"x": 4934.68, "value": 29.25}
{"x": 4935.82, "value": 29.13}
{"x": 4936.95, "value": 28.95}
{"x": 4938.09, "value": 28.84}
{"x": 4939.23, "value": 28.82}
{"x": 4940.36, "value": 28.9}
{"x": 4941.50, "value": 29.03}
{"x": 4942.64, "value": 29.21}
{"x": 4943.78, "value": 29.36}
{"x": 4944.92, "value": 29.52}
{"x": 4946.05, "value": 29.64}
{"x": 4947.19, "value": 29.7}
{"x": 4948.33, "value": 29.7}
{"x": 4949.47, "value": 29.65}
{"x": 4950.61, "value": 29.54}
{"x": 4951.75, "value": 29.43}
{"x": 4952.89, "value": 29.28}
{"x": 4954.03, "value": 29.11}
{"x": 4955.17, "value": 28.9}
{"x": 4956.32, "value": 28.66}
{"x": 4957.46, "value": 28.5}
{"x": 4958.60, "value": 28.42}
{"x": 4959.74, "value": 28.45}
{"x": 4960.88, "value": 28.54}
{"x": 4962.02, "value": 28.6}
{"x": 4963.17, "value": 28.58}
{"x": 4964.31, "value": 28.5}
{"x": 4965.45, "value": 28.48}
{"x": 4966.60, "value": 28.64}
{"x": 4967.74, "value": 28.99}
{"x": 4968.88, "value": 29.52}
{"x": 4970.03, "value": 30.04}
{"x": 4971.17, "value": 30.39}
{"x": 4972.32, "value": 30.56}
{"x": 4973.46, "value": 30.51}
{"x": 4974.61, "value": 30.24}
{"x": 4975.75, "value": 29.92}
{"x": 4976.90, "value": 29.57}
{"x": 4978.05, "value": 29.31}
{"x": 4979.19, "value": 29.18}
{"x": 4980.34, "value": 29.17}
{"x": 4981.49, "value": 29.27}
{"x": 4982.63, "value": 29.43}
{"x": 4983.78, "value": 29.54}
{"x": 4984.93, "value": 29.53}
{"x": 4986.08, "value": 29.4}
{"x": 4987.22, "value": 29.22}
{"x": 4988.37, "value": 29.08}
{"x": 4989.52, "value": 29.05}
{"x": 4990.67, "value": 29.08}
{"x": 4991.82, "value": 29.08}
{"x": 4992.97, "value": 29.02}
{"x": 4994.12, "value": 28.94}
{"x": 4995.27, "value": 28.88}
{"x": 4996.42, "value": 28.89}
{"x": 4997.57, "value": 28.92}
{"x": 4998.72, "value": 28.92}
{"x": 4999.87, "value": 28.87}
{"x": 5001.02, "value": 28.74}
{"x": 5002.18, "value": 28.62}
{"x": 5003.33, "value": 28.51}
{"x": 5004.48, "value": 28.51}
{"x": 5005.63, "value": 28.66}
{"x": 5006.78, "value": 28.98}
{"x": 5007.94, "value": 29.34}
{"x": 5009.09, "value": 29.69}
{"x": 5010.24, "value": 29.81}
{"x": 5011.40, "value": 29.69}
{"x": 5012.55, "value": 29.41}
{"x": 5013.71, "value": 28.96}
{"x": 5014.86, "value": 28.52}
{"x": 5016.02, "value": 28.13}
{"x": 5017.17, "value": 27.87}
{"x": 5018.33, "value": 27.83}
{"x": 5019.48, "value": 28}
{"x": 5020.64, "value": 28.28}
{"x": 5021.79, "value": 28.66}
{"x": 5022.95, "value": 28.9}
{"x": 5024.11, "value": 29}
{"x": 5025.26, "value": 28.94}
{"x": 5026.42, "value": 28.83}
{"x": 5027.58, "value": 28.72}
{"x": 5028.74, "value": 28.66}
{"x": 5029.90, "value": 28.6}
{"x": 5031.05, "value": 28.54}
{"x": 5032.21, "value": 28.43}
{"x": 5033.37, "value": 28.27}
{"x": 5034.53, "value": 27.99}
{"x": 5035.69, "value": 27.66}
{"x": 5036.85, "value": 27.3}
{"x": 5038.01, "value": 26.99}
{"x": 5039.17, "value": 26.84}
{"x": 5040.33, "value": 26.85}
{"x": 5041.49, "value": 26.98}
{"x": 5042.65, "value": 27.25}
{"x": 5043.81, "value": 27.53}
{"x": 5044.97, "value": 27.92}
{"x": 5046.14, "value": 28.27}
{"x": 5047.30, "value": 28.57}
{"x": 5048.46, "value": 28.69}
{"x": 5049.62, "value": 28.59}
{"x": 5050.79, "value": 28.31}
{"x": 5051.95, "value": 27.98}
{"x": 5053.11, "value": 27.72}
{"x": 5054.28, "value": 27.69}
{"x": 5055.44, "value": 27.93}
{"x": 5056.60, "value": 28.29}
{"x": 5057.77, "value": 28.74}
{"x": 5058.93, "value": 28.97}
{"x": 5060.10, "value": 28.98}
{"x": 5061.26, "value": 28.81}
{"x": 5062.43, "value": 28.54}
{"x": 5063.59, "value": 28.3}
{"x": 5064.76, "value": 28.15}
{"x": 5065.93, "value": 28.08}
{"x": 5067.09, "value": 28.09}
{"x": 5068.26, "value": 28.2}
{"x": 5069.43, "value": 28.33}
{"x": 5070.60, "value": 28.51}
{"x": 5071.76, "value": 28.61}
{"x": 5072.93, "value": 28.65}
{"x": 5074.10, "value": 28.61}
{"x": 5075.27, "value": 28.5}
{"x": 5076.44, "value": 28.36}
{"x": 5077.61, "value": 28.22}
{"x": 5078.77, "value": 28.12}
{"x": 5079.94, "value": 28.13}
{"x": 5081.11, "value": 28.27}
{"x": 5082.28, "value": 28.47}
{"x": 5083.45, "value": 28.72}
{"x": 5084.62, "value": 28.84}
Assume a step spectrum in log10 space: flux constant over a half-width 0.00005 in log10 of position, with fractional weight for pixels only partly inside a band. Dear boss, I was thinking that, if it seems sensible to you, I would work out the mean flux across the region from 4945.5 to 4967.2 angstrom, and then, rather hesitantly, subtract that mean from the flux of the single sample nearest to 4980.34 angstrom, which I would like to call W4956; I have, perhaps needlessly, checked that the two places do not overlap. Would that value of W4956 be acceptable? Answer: 0.2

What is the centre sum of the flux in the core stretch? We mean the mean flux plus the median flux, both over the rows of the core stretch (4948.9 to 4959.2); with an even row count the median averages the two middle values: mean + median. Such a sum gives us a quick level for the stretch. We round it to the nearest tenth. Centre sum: 58.2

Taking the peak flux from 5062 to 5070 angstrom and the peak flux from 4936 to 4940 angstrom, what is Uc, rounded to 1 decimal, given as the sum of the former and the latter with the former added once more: 86.0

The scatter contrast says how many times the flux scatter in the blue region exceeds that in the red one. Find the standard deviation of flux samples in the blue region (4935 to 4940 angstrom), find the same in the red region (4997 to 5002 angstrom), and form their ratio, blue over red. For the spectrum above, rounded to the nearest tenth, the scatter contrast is 1.7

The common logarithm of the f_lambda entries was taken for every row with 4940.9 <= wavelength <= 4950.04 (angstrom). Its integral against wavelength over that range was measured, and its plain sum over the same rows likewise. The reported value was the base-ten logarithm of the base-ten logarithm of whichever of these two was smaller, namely 0.03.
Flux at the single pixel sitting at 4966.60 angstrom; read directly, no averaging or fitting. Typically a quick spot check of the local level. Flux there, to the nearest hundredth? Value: 28.64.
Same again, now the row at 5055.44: 27.93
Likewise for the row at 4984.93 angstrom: 29.53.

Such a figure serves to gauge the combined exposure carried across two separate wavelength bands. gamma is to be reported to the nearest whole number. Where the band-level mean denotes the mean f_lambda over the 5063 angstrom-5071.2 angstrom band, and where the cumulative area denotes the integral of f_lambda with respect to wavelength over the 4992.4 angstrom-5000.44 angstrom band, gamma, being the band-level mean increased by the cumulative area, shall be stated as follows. 261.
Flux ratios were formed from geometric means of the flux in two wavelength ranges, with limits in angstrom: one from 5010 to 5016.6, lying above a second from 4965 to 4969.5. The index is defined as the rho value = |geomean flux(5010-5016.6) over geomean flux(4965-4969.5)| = 1.01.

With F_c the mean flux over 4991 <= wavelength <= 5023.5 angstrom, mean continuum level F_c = 28.81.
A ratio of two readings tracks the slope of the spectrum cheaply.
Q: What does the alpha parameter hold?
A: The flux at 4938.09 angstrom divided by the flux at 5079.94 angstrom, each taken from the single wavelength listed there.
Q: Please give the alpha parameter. 1.025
